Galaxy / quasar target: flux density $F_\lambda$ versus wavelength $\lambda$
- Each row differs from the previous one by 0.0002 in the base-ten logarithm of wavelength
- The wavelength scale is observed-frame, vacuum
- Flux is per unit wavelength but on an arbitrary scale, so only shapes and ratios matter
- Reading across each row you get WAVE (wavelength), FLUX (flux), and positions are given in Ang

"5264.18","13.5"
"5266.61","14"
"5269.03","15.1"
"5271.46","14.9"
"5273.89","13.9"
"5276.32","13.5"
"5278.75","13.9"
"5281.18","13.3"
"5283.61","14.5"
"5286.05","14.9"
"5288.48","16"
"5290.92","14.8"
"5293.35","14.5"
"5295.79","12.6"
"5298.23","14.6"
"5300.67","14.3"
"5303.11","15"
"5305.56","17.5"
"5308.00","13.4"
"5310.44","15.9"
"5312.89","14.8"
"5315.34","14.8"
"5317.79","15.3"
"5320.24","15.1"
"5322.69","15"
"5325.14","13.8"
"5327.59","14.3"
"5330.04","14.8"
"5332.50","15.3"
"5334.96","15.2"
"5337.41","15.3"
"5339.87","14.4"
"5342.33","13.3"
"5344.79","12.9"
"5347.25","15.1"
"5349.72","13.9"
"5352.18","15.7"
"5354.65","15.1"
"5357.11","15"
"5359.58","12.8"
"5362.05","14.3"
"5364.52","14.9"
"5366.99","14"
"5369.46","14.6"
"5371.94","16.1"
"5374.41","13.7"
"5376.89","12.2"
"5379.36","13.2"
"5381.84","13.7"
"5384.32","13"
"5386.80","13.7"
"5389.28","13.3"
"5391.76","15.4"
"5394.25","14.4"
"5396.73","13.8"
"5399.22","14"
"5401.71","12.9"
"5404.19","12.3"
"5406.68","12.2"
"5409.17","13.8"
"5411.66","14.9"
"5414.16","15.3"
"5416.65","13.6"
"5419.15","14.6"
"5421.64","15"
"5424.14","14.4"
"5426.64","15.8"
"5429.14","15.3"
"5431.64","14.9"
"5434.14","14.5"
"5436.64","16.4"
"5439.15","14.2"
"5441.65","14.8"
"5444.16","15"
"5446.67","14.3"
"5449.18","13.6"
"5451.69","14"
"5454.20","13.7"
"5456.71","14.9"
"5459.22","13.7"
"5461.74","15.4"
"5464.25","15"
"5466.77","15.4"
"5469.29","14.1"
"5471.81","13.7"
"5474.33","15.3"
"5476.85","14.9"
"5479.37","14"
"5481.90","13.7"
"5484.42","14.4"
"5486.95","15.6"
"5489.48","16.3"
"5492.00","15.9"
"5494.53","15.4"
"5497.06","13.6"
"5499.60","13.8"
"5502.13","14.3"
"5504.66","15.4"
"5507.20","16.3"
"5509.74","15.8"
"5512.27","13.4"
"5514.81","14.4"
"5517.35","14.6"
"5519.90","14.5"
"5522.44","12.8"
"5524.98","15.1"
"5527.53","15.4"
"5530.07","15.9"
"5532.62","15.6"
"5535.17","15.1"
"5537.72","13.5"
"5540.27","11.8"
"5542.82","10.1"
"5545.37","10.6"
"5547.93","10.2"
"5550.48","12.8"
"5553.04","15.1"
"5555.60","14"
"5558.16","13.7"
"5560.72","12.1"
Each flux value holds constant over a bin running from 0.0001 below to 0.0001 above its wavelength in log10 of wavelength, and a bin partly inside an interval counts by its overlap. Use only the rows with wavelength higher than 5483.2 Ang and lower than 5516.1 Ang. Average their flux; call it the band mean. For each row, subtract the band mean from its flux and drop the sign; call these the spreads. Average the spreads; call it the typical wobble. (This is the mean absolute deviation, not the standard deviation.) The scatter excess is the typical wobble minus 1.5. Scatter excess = -0.59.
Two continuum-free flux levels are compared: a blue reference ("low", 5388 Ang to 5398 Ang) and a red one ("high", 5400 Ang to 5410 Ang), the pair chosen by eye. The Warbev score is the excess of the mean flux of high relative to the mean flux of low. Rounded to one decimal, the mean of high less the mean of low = -1.4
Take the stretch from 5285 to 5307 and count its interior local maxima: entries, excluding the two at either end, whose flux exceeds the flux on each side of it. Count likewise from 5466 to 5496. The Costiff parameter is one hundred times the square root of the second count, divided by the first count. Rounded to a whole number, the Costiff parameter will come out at 71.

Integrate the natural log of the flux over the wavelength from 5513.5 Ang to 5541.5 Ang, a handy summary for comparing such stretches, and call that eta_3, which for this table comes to 74.6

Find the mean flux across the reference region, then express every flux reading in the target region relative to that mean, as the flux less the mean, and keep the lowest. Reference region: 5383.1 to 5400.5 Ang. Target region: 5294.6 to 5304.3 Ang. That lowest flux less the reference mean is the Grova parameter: -1.3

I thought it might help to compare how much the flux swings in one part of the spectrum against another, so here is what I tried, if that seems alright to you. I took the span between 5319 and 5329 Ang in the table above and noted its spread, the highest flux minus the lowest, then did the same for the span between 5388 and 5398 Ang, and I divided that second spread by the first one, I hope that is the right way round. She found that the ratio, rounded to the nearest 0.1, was 1.6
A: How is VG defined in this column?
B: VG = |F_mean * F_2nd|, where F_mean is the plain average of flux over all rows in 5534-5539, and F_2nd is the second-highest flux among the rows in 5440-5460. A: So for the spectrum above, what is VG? 213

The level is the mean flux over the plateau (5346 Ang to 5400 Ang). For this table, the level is 14.2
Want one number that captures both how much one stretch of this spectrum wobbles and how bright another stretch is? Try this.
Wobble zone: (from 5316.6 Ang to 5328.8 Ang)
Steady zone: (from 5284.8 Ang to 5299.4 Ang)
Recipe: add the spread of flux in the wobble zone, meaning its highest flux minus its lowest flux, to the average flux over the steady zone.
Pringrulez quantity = 16.1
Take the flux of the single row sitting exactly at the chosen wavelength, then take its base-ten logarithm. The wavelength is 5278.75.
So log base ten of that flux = 1.14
